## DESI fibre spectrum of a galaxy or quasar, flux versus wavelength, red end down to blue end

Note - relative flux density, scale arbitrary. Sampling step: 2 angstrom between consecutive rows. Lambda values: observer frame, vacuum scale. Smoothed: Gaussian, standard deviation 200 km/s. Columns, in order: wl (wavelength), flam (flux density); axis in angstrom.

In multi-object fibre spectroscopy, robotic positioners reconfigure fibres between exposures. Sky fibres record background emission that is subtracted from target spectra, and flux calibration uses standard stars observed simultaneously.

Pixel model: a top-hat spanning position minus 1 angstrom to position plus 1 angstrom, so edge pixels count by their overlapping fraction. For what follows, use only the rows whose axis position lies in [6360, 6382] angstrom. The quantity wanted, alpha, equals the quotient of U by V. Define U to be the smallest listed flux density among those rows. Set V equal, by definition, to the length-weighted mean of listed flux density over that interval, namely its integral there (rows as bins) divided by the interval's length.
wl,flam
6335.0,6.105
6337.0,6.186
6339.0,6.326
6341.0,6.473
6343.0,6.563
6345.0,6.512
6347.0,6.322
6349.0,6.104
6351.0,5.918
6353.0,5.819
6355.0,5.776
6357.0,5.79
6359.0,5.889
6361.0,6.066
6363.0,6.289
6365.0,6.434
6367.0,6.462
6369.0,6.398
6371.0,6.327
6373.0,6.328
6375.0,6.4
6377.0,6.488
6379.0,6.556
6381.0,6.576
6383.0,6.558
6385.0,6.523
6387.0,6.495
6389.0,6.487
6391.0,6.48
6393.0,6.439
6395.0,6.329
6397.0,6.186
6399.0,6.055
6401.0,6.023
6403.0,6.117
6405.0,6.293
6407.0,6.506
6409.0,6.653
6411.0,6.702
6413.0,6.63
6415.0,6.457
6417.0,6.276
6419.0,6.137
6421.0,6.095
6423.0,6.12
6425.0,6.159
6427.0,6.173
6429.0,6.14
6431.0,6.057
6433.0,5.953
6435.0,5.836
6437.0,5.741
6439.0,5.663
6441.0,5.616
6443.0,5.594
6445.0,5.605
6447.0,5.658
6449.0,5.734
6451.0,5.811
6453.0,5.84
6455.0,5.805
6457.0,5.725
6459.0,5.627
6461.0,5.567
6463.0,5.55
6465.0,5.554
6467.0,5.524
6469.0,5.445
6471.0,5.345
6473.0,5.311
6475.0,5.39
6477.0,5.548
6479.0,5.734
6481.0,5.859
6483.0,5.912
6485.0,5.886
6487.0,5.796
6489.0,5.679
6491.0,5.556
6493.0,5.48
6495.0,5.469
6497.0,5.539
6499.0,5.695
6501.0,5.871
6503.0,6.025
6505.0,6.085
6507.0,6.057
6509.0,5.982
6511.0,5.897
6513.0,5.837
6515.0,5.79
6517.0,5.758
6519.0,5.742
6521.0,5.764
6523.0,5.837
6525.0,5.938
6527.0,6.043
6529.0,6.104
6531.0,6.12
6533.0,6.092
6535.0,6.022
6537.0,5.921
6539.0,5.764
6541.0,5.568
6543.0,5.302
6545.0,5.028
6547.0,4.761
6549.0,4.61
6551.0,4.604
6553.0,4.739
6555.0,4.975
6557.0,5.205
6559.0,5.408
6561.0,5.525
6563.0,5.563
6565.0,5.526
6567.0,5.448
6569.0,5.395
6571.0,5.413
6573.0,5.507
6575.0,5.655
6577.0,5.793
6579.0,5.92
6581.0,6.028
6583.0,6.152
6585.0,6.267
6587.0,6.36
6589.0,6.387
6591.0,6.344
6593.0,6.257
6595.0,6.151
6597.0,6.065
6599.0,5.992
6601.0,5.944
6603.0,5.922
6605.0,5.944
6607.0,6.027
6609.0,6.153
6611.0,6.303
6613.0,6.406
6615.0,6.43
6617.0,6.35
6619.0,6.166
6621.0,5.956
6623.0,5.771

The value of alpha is 0.949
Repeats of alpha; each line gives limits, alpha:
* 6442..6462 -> 0.977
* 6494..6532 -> 0.931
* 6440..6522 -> 0.932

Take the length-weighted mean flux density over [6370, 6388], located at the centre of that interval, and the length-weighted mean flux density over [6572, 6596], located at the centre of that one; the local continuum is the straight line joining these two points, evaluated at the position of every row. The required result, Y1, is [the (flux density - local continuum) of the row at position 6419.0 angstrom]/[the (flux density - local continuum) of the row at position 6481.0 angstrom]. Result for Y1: 1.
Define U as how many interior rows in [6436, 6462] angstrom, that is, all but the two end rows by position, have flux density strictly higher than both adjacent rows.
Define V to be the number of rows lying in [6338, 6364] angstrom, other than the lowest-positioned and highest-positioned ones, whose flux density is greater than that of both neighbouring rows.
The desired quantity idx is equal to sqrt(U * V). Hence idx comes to 1.0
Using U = 1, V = 1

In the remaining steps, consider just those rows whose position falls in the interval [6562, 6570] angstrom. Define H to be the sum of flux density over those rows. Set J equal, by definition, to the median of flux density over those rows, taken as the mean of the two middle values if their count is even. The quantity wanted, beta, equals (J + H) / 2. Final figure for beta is 13.7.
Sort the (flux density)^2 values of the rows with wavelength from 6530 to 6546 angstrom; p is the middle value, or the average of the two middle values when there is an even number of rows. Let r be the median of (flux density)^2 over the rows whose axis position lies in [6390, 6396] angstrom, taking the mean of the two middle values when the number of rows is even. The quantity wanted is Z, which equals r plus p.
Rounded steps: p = 34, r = 41.5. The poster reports 76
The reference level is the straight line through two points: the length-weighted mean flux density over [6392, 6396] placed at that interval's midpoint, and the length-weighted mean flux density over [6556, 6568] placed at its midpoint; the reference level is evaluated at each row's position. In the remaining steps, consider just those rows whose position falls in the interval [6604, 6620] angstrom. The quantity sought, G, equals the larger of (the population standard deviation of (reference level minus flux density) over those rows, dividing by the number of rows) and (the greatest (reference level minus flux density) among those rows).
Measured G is 0.19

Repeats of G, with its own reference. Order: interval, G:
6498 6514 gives 0.13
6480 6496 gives 0.35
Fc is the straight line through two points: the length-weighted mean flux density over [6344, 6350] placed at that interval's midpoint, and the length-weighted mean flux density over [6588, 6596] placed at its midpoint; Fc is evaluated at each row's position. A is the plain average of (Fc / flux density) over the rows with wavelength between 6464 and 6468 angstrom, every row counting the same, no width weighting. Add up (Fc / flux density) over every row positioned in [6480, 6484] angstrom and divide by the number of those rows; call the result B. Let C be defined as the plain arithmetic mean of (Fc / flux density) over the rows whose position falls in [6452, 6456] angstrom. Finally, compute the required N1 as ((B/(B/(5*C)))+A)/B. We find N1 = 6.1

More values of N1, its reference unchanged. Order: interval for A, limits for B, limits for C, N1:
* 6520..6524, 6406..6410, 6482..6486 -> 6.7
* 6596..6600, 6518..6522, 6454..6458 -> 5.9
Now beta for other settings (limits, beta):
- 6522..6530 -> 15.0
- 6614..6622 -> 15.6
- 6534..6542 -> 14.6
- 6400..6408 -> 15.6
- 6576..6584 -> 14.9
